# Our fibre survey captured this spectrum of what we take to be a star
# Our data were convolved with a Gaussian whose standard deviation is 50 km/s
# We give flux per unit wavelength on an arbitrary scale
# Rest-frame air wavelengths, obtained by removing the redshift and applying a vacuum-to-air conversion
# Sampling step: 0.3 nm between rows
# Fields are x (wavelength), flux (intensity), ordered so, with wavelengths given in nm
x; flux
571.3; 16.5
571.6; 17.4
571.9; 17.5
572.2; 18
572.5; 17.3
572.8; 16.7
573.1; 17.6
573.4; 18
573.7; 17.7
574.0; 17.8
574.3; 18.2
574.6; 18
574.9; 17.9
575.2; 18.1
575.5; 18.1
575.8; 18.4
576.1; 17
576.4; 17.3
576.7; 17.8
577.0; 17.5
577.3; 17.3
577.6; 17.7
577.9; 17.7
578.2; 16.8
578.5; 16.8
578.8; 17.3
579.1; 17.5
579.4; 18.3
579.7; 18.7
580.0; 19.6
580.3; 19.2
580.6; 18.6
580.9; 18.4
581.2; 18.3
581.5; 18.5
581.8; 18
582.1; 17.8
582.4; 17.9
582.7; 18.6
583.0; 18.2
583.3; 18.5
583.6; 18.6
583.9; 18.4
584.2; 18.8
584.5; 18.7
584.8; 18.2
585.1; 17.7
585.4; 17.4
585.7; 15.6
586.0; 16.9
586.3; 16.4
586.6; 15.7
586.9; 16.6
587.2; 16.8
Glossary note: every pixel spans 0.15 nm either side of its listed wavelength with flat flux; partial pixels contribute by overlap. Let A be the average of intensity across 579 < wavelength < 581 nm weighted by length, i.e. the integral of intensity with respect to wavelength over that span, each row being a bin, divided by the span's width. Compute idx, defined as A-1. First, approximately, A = 18.6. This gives 17.6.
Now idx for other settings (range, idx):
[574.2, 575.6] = 17.1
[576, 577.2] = 16.4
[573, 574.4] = 16.9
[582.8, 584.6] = 17.5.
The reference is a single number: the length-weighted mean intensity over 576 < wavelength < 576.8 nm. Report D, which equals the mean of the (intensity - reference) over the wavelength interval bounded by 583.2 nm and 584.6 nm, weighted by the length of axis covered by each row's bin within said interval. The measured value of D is 1.2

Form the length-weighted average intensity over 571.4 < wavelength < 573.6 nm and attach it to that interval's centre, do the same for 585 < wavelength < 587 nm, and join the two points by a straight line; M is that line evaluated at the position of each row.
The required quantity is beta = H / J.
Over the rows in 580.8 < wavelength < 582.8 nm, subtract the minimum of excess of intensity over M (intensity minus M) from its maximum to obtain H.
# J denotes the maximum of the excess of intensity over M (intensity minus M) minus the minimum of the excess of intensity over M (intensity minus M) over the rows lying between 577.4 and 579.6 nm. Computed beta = 0.5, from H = 0.8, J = 1.58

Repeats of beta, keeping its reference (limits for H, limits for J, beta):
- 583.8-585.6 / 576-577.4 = 1.6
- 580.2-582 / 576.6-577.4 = 2.4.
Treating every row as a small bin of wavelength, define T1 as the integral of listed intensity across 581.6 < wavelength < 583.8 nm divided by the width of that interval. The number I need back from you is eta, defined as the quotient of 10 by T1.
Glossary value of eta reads 0.548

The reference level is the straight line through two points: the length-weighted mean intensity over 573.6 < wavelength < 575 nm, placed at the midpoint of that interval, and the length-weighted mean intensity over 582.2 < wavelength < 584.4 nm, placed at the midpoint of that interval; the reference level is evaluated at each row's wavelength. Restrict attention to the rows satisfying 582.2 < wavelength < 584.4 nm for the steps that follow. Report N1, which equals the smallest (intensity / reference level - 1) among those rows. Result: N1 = -0.03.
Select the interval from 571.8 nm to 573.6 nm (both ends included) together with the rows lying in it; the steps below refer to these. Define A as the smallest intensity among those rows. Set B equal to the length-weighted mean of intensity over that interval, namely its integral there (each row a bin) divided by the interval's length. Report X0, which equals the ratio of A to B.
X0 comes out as 0.953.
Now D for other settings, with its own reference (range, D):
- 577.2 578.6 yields -0.1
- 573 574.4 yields 0.5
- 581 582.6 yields 0.8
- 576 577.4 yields 0.0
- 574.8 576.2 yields 0.6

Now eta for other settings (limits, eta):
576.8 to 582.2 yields 0.556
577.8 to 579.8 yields 0.570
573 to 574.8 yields 0.559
